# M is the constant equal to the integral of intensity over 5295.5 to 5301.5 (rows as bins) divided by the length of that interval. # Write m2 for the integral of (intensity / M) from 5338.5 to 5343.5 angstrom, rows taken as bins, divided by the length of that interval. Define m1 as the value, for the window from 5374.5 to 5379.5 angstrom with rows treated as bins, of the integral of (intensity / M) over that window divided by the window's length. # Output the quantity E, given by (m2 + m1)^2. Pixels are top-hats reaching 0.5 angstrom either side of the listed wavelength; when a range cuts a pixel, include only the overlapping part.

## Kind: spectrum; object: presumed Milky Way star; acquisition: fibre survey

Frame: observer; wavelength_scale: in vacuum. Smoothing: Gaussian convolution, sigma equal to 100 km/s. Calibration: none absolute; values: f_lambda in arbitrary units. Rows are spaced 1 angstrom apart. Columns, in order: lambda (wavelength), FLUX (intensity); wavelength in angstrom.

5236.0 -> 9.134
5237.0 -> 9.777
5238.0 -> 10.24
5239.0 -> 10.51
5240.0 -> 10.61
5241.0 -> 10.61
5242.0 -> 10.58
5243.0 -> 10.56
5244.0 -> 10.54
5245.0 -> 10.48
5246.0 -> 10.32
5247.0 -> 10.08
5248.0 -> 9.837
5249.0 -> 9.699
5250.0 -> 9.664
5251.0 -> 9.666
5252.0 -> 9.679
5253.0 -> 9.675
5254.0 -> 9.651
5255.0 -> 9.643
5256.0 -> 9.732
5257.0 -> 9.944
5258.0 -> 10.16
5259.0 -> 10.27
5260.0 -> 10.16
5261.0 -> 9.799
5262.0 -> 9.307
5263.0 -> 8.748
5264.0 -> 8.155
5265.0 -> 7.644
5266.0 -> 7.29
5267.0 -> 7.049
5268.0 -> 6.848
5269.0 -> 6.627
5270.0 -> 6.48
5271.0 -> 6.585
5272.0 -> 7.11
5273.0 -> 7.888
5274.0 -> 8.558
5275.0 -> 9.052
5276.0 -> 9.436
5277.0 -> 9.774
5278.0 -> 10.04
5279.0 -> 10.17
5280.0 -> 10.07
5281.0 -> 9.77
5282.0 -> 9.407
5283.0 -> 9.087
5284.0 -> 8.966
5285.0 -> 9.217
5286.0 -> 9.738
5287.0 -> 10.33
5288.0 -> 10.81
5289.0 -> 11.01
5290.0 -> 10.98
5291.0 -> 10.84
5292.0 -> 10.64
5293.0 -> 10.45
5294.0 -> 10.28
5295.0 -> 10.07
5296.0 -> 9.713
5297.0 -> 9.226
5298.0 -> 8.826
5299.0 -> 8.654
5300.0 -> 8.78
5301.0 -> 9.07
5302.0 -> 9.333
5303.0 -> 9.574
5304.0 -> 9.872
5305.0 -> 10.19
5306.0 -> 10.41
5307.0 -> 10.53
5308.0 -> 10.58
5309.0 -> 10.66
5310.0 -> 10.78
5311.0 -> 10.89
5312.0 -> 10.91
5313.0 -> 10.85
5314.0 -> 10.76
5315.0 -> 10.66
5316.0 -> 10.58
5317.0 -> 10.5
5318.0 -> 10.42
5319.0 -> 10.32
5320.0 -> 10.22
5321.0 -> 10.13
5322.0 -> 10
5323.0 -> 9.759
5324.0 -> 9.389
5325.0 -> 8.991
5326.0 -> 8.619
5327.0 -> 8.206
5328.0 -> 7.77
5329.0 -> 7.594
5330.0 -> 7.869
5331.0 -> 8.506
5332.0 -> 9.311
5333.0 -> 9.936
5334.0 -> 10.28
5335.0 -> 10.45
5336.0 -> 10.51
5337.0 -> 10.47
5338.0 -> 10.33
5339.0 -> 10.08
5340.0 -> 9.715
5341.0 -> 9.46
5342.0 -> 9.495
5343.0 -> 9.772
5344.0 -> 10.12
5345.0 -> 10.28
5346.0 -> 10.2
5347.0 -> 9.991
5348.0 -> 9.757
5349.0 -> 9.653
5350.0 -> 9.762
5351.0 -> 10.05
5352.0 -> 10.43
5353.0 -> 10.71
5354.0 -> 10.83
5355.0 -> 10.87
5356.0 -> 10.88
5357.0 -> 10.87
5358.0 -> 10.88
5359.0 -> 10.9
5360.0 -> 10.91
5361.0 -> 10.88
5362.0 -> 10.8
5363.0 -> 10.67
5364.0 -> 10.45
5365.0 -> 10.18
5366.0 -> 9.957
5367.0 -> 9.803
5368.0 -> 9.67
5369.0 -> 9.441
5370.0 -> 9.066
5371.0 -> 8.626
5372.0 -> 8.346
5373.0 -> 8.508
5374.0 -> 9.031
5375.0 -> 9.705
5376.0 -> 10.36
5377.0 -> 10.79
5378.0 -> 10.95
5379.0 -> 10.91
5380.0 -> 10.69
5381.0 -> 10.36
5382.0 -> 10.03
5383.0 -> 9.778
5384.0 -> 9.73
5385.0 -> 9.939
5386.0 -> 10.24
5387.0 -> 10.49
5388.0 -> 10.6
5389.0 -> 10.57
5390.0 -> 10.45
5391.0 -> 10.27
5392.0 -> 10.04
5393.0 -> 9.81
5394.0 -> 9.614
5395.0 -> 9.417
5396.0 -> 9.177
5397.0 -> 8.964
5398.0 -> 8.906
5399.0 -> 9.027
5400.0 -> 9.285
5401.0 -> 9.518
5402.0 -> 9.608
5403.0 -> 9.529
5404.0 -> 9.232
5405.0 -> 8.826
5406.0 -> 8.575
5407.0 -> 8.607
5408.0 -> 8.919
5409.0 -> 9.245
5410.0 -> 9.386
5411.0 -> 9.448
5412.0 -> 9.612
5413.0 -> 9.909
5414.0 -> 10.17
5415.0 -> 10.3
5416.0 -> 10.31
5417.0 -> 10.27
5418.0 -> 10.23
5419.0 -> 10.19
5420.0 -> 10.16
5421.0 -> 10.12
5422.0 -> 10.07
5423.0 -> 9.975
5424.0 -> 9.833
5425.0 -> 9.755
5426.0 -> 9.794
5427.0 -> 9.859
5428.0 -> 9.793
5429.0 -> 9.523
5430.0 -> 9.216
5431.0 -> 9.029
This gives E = 5.01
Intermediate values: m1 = 1.17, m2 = 1.07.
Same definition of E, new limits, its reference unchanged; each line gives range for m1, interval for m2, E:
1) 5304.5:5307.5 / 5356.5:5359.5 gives 5.52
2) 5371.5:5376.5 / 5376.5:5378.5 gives 4.92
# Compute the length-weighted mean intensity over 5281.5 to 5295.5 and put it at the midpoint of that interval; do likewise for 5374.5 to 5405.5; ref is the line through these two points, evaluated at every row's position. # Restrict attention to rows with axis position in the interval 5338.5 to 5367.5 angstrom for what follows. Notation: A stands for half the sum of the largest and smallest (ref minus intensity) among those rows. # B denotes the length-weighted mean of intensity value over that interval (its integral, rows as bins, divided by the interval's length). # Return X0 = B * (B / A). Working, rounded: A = -0.2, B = 10.3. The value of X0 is -537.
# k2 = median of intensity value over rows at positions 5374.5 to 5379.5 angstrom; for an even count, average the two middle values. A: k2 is 10.8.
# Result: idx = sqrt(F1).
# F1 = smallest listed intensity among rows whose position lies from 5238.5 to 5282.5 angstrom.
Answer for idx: 2.55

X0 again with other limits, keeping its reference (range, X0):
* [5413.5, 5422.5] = -290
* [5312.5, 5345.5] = 114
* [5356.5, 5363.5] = -142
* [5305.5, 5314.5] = -199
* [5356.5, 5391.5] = 362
